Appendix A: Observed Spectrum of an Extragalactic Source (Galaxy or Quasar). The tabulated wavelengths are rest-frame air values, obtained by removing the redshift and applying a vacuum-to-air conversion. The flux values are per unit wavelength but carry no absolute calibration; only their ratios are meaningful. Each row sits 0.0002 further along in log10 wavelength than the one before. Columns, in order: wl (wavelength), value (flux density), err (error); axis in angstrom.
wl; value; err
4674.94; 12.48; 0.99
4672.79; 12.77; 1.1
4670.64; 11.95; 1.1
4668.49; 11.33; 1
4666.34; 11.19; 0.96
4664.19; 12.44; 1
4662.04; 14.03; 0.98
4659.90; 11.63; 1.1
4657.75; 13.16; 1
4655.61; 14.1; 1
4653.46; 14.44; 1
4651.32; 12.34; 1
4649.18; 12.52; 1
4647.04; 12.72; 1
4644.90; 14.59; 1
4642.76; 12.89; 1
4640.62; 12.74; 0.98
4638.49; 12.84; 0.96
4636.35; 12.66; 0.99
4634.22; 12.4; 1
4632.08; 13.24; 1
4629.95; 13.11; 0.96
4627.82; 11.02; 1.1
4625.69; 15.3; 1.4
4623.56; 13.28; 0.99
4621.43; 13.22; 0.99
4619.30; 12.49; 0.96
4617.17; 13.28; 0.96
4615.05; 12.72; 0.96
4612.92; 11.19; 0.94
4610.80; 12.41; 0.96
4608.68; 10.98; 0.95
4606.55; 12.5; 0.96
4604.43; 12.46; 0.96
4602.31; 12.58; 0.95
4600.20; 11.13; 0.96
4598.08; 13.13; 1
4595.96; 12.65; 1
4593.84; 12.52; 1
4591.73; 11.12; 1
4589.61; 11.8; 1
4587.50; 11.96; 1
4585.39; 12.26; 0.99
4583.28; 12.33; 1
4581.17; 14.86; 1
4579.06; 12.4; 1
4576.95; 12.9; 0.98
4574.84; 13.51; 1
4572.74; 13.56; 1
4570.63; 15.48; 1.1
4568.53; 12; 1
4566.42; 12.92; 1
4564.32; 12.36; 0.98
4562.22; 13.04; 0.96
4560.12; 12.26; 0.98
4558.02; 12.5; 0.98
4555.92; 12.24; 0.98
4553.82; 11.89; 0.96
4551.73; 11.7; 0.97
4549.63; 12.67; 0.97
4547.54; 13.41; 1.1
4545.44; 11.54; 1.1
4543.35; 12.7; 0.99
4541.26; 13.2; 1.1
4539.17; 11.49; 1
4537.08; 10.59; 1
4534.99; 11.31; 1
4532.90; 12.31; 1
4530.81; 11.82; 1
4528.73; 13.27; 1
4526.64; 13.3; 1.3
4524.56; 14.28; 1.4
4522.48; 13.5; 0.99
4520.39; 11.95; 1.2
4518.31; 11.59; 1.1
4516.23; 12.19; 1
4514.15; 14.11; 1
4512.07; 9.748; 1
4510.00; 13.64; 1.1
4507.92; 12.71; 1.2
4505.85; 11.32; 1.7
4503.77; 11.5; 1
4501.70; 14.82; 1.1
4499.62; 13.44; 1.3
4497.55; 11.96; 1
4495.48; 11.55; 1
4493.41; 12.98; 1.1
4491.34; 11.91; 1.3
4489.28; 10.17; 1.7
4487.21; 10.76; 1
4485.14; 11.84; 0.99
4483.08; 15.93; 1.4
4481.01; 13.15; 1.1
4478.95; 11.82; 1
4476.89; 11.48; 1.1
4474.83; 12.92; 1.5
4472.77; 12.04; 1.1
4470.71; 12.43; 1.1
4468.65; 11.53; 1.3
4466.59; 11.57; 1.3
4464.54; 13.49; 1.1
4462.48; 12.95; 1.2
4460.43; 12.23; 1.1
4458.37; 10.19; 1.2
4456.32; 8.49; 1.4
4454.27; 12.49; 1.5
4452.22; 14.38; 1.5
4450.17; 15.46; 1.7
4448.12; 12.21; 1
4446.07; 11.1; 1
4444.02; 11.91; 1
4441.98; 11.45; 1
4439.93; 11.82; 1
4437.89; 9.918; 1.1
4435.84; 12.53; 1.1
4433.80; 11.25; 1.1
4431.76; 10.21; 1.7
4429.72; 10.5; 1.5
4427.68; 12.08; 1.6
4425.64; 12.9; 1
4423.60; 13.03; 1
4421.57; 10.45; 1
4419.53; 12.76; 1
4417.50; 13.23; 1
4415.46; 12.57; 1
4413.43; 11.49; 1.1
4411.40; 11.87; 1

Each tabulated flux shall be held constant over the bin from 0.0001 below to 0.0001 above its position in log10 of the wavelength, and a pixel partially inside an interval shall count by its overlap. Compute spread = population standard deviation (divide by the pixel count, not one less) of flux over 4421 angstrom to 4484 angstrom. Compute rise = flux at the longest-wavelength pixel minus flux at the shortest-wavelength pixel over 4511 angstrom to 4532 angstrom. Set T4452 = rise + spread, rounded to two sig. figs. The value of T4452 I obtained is 3.6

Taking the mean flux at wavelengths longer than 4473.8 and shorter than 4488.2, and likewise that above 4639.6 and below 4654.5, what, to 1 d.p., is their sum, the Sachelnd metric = 25.7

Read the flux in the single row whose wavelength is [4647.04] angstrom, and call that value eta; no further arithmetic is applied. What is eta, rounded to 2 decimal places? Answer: 12.72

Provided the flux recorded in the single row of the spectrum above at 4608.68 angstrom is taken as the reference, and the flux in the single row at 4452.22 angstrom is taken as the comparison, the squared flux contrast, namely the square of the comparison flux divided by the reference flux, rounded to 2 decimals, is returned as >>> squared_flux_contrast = 1.72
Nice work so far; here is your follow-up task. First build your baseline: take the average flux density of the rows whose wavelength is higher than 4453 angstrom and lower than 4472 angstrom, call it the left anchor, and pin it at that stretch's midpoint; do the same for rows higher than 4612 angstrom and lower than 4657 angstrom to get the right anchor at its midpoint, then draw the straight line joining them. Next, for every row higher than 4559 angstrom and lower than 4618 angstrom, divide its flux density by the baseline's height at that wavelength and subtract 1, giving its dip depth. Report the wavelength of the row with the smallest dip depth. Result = 4608.68 angstrom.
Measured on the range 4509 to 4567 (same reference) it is 4512.07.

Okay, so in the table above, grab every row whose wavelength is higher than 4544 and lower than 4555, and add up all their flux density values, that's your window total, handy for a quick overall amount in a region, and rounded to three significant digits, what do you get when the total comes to 61.2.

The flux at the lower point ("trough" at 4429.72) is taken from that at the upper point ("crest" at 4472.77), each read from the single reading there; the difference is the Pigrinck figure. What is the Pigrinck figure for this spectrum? 1.5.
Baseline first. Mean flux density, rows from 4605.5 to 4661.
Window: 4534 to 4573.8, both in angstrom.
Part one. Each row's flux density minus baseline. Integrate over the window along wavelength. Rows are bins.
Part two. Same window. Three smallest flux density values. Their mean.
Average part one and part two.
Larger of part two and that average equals 11.1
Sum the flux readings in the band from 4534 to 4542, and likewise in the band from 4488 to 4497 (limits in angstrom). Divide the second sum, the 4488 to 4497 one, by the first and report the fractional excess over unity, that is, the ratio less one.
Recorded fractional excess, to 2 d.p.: 0.00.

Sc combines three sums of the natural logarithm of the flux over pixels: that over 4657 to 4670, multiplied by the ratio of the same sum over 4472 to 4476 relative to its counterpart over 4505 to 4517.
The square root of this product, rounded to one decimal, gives 2.2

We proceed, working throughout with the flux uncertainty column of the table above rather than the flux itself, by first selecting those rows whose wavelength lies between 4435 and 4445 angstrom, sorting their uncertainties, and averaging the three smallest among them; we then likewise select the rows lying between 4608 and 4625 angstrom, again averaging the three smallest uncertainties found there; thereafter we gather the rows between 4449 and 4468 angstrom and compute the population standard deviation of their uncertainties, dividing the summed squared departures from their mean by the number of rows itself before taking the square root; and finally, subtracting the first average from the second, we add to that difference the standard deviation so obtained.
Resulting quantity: 0.14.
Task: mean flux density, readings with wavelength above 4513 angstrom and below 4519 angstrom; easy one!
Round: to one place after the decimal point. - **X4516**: 12.6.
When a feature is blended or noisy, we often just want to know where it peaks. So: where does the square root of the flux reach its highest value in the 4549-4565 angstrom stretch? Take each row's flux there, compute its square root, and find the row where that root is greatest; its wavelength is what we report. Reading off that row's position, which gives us 4562.22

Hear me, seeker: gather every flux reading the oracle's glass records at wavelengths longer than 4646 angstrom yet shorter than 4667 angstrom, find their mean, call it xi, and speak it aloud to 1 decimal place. 12.9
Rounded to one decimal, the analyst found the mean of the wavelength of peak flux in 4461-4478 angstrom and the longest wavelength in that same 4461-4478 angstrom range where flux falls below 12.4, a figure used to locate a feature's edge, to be 4470.7 angstrom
